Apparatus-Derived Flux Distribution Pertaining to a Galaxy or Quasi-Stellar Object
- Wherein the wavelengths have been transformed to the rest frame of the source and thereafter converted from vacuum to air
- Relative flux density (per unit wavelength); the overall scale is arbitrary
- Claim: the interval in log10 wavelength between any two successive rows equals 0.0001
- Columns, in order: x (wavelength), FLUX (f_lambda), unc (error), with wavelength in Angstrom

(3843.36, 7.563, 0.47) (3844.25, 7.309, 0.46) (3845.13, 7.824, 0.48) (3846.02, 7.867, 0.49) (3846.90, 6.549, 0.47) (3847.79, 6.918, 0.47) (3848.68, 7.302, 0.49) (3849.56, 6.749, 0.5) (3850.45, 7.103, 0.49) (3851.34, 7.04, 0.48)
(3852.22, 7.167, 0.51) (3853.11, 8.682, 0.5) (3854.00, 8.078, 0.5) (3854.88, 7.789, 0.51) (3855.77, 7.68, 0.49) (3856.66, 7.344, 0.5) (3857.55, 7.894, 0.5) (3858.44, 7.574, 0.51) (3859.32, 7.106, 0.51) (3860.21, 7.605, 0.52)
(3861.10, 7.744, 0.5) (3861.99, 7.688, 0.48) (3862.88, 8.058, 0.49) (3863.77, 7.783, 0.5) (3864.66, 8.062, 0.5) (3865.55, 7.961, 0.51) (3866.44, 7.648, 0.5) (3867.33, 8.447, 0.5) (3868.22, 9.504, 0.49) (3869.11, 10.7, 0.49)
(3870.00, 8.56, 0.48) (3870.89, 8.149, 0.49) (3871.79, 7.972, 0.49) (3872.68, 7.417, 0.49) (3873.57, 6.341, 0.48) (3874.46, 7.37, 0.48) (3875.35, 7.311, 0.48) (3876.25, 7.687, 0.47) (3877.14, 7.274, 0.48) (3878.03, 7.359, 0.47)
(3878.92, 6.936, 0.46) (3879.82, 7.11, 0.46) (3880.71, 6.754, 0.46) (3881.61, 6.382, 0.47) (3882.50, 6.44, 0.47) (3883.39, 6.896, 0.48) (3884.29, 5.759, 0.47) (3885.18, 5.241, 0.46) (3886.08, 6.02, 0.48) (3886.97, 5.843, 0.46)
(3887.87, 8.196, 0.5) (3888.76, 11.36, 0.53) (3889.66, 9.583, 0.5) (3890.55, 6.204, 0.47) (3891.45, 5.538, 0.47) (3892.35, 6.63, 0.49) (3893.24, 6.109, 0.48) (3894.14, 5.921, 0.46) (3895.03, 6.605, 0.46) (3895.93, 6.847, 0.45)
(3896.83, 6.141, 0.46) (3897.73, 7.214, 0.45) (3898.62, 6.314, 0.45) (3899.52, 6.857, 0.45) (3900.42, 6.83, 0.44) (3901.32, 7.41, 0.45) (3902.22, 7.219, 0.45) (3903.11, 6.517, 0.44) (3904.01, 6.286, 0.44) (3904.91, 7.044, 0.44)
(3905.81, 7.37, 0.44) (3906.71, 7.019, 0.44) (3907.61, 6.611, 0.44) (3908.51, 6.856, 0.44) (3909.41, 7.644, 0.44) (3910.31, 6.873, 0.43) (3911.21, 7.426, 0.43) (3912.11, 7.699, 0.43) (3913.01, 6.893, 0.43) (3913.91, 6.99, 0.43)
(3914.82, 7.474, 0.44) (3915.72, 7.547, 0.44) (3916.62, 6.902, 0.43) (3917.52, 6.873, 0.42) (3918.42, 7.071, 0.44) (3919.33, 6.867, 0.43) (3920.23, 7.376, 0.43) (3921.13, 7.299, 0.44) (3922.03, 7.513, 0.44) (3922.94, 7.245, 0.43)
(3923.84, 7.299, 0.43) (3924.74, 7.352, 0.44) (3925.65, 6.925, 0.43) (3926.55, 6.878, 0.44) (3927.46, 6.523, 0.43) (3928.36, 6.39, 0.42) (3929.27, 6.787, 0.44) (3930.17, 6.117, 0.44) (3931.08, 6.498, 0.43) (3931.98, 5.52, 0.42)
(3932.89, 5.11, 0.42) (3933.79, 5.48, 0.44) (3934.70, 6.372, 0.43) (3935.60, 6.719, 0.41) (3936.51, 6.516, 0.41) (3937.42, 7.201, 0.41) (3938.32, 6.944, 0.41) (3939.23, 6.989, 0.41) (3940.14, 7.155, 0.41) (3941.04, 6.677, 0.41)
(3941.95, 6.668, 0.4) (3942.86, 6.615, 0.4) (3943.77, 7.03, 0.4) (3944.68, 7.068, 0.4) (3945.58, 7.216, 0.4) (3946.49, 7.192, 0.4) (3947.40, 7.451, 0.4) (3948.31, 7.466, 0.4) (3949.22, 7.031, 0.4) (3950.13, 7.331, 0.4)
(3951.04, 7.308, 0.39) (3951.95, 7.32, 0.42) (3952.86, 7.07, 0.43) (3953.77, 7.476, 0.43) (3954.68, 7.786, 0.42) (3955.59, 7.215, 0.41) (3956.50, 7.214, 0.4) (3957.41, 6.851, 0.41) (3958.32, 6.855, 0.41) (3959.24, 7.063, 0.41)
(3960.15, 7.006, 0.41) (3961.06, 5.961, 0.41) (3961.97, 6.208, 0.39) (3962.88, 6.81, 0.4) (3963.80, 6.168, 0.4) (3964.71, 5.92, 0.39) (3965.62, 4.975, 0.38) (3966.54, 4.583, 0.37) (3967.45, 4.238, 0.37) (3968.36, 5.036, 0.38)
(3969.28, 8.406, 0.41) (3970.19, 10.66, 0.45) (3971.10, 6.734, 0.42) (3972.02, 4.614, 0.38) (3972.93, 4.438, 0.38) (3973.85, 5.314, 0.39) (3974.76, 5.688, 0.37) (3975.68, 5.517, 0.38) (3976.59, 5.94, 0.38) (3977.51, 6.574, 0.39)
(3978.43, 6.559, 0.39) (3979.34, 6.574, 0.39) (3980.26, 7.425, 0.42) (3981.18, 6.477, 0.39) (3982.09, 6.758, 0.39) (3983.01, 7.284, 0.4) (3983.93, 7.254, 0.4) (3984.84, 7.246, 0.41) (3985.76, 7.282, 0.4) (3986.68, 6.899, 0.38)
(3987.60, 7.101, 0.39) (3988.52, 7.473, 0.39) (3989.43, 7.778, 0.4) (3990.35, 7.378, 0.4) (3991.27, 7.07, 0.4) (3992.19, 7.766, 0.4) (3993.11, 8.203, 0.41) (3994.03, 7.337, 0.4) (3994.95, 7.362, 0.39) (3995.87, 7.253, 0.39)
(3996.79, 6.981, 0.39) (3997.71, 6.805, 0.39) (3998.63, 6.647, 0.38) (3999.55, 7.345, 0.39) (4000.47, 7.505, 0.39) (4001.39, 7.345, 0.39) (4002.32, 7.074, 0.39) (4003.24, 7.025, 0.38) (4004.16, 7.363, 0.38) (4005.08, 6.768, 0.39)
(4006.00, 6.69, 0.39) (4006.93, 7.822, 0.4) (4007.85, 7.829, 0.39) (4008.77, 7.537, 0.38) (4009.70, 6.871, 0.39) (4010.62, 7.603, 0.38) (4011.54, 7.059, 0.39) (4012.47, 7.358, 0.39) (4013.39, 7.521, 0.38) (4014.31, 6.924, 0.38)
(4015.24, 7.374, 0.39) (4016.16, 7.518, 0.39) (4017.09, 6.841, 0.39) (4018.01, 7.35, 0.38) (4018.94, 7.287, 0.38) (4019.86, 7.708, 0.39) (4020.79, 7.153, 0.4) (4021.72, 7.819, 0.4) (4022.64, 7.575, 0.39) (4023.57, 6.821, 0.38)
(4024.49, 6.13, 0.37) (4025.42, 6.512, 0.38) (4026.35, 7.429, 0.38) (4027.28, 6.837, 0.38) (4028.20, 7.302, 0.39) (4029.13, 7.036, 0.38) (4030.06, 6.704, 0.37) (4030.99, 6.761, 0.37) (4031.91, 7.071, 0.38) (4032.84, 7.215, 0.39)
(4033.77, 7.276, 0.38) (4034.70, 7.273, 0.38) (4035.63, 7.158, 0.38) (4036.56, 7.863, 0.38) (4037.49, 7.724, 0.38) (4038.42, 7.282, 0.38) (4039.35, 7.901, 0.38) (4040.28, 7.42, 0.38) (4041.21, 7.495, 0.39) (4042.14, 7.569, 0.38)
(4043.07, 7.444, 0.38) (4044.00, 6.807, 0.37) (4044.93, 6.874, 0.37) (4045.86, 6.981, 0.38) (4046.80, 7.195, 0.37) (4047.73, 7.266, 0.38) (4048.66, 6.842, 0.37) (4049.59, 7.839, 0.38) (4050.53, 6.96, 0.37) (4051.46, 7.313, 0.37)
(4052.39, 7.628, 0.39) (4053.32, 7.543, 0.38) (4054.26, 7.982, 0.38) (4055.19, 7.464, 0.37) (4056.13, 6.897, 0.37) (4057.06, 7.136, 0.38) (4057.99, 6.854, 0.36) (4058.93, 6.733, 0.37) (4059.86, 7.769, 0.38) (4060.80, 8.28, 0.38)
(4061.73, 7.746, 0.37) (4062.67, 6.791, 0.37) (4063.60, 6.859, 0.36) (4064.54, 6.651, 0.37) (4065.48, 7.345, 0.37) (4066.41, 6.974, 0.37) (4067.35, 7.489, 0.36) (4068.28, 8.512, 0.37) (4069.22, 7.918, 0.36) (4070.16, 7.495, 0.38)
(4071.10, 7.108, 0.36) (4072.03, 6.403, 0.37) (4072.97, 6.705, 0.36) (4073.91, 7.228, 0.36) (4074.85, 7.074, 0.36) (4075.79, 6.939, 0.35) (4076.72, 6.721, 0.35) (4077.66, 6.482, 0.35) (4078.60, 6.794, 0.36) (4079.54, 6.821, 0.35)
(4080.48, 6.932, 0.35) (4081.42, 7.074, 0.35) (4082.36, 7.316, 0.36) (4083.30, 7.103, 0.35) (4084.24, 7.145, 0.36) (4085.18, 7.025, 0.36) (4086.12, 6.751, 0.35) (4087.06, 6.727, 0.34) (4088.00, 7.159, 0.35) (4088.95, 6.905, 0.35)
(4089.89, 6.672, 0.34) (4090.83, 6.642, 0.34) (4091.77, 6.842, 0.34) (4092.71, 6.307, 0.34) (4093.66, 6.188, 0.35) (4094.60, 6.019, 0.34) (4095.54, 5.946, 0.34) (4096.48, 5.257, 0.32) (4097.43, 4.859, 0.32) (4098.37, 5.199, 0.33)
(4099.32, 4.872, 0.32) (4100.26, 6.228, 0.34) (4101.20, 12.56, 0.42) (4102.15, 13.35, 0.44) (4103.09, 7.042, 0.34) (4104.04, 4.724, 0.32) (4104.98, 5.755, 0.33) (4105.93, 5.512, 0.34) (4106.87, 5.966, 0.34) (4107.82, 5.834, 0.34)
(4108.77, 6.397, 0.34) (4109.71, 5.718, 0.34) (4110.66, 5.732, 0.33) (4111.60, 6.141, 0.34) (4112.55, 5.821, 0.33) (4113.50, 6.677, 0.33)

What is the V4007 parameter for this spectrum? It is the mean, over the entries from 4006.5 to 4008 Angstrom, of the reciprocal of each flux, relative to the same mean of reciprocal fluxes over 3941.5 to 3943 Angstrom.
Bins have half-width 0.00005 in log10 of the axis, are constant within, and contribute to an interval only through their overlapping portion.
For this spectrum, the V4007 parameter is 0.85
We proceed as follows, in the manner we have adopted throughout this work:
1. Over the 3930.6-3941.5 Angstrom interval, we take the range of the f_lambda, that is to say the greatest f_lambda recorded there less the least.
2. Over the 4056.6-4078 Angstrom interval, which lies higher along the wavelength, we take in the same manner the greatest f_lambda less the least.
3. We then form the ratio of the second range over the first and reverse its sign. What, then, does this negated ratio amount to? -1.0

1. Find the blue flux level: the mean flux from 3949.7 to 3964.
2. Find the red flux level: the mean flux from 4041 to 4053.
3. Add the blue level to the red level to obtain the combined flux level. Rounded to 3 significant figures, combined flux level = 14.2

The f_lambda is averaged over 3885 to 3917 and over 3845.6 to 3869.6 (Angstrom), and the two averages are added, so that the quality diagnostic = 14.8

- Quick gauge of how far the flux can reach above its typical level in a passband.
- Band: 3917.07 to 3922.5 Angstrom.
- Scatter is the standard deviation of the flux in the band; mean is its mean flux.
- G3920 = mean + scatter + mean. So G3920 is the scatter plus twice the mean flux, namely 14.6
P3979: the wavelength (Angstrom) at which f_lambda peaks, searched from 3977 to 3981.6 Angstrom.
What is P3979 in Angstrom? 3980.26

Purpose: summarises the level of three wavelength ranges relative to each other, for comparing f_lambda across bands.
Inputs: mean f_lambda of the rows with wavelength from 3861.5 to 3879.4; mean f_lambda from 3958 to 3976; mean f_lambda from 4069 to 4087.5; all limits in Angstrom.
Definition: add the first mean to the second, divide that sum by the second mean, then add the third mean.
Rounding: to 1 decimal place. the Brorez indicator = 9.3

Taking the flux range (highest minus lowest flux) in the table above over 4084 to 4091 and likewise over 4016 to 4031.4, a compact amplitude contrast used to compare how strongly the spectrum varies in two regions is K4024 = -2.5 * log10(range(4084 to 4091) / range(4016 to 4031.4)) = 1.3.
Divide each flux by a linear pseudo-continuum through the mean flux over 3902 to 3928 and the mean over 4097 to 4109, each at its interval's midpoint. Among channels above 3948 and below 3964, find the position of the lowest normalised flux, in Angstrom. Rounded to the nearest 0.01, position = 3961.06 Angstrom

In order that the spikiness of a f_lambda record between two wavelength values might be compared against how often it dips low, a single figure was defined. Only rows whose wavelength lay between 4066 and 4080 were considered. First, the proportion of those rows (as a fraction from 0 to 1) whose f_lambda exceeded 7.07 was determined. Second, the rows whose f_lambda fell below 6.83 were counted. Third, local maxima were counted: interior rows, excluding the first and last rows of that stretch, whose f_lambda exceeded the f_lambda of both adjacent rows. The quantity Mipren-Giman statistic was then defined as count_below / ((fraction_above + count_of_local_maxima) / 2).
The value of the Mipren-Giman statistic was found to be 4.9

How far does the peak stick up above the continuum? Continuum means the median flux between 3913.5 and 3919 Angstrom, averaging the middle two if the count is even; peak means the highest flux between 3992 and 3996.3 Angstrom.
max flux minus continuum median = 1.2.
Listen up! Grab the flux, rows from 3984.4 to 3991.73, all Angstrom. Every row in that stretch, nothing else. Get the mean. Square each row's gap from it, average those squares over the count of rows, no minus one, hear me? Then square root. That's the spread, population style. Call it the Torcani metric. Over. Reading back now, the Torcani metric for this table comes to 0.25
